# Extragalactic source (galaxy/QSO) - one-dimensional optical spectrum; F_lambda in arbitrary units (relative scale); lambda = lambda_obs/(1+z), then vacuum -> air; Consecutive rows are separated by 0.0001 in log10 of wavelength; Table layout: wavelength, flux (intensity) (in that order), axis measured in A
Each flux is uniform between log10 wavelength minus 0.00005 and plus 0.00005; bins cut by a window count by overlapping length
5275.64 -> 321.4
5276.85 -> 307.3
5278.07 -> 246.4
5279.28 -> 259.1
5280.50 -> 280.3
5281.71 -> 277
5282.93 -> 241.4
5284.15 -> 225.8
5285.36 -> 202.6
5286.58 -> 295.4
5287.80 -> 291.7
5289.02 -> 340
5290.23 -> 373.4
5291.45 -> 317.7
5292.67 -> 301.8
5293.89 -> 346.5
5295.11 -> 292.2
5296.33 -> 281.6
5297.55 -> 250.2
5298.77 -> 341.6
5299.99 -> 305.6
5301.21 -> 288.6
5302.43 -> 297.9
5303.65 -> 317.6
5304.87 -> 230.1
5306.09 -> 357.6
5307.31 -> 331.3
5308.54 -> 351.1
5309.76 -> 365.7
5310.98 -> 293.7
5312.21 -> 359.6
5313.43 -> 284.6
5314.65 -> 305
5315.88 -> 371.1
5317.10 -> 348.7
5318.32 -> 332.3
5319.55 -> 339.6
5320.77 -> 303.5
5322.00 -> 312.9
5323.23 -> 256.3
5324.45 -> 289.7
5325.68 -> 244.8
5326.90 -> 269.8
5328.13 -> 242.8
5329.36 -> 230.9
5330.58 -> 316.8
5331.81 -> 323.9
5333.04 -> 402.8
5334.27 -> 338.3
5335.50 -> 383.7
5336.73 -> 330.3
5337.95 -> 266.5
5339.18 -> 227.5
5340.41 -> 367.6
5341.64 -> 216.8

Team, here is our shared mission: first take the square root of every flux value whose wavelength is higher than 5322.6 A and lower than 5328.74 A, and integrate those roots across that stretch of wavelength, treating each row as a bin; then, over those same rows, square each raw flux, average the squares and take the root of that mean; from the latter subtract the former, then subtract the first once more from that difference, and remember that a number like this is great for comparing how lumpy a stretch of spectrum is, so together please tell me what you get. 63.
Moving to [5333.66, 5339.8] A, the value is 99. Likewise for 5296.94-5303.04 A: 88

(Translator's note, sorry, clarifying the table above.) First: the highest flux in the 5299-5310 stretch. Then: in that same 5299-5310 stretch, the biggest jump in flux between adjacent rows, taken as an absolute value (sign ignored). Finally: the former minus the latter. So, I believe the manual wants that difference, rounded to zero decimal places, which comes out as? 238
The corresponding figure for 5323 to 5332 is 238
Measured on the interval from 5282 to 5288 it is 203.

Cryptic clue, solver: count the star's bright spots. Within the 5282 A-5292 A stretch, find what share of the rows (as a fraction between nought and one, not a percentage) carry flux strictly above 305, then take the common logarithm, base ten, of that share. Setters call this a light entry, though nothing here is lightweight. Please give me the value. -0.43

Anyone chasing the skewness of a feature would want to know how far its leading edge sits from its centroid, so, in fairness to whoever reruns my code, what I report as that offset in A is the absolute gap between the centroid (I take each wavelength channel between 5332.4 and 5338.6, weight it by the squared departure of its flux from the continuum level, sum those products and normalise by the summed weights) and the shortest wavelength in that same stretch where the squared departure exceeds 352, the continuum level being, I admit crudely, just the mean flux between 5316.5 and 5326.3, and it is 1.4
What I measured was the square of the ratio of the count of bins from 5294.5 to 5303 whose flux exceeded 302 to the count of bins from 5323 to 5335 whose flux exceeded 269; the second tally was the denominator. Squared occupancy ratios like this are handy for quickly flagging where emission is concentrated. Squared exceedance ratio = 0.11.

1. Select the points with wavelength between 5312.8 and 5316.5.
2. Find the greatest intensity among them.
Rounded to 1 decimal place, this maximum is 371.1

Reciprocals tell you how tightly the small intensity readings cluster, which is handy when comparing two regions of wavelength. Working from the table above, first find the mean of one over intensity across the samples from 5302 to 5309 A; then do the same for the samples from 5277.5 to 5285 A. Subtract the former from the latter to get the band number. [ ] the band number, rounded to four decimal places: 0.0007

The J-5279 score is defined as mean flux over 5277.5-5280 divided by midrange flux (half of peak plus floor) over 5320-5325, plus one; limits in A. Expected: 1.89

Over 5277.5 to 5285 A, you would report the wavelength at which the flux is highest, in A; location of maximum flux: 5280.50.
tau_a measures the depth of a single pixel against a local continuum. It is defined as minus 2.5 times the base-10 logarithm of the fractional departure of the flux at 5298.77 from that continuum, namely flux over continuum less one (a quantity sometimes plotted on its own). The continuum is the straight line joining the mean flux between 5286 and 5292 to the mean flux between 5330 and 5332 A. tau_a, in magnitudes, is 3.09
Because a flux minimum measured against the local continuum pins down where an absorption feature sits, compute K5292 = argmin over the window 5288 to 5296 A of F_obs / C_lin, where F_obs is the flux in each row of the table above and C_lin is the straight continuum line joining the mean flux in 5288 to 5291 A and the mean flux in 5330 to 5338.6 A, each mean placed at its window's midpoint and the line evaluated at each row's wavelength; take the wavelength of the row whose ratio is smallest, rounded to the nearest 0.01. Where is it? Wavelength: 5295.11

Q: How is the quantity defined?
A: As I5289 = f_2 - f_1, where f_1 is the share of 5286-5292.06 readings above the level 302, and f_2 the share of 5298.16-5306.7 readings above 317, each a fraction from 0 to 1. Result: -0.2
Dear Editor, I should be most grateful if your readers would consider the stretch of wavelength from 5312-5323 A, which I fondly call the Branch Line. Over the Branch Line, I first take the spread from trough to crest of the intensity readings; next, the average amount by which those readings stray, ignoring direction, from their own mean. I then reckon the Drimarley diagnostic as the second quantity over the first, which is 0.28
